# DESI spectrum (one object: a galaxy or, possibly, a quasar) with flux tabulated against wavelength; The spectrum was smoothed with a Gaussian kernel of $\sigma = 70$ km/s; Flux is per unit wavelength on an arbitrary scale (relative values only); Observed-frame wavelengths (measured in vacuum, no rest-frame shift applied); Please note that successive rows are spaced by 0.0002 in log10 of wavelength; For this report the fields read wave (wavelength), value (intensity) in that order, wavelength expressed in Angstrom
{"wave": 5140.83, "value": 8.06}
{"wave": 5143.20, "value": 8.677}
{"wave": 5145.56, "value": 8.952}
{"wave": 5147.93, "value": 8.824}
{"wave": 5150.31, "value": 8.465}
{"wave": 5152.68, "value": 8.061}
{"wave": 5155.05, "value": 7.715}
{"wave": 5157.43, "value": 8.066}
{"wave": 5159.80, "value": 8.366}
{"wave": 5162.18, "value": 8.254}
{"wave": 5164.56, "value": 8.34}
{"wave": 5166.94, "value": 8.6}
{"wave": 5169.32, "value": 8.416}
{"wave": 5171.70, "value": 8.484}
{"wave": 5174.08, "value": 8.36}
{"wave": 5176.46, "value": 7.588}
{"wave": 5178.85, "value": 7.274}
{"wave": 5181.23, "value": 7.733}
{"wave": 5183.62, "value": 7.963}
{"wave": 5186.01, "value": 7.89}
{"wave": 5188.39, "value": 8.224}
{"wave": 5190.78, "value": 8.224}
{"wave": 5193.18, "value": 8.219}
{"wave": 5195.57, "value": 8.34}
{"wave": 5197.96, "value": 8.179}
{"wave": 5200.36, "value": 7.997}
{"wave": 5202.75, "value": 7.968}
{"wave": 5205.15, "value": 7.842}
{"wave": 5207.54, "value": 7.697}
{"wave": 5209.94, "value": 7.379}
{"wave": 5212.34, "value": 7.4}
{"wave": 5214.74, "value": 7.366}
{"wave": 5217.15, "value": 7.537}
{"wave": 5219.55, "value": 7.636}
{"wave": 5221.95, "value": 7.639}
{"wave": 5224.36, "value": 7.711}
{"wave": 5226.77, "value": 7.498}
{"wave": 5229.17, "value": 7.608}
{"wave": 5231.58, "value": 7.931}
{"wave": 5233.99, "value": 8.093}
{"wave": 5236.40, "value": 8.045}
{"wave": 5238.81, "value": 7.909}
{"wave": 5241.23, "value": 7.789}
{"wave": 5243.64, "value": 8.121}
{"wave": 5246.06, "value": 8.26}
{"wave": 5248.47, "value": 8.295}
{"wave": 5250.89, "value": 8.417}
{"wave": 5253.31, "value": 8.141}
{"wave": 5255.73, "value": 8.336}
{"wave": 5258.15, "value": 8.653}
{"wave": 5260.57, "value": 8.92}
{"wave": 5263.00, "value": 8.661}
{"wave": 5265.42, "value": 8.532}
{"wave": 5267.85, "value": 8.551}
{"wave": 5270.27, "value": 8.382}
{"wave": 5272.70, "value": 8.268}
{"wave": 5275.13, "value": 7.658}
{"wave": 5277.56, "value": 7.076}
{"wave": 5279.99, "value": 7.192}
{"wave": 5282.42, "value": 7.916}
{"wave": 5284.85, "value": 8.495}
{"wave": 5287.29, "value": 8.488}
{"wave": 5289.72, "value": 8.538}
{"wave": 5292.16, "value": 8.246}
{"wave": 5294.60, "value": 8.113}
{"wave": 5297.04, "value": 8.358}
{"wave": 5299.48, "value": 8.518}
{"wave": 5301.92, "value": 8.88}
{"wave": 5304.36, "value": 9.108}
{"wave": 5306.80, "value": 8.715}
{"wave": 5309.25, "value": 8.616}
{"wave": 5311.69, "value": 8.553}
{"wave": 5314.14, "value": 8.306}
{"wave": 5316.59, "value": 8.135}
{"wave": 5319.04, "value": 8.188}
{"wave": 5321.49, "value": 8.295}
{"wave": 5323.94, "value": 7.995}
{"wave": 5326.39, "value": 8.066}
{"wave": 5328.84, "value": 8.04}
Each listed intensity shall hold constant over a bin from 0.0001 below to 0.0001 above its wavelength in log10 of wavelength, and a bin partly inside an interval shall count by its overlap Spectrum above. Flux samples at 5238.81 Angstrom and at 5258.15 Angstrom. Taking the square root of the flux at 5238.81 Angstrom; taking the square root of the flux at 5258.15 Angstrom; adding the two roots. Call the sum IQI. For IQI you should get 5.75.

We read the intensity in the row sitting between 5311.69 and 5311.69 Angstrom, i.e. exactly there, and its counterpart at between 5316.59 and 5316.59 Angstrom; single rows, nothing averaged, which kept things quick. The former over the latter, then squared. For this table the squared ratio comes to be 1.11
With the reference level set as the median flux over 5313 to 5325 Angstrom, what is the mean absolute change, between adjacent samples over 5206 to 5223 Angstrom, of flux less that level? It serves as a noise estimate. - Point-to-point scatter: 0.11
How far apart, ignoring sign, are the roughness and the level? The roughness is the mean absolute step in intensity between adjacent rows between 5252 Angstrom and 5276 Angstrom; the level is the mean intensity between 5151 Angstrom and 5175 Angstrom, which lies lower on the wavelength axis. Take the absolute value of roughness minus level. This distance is 8.04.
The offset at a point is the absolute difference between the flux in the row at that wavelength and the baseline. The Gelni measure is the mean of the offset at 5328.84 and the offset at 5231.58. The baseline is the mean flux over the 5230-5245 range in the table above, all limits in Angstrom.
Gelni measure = 0.1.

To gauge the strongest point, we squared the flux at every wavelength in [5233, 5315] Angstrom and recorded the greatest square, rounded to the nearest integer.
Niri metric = 83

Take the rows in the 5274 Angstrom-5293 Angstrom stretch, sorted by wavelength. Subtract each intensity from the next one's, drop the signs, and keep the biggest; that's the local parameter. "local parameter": 0.72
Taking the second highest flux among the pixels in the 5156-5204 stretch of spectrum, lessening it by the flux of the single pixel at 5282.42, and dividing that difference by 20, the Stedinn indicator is 0.03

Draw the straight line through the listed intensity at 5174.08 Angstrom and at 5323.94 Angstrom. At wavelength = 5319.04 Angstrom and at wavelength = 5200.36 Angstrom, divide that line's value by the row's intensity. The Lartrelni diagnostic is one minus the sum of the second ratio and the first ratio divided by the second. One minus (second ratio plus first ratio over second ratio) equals -0.98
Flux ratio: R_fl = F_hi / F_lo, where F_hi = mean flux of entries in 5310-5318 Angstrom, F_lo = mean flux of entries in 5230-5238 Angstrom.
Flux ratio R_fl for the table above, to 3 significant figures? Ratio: 1.04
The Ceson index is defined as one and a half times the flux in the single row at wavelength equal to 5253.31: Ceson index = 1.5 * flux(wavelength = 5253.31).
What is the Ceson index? 12.2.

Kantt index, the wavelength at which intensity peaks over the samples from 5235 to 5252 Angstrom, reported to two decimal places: 5250.89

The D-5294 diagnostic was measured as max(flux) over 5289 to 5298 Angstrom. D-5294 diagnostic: 8.538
